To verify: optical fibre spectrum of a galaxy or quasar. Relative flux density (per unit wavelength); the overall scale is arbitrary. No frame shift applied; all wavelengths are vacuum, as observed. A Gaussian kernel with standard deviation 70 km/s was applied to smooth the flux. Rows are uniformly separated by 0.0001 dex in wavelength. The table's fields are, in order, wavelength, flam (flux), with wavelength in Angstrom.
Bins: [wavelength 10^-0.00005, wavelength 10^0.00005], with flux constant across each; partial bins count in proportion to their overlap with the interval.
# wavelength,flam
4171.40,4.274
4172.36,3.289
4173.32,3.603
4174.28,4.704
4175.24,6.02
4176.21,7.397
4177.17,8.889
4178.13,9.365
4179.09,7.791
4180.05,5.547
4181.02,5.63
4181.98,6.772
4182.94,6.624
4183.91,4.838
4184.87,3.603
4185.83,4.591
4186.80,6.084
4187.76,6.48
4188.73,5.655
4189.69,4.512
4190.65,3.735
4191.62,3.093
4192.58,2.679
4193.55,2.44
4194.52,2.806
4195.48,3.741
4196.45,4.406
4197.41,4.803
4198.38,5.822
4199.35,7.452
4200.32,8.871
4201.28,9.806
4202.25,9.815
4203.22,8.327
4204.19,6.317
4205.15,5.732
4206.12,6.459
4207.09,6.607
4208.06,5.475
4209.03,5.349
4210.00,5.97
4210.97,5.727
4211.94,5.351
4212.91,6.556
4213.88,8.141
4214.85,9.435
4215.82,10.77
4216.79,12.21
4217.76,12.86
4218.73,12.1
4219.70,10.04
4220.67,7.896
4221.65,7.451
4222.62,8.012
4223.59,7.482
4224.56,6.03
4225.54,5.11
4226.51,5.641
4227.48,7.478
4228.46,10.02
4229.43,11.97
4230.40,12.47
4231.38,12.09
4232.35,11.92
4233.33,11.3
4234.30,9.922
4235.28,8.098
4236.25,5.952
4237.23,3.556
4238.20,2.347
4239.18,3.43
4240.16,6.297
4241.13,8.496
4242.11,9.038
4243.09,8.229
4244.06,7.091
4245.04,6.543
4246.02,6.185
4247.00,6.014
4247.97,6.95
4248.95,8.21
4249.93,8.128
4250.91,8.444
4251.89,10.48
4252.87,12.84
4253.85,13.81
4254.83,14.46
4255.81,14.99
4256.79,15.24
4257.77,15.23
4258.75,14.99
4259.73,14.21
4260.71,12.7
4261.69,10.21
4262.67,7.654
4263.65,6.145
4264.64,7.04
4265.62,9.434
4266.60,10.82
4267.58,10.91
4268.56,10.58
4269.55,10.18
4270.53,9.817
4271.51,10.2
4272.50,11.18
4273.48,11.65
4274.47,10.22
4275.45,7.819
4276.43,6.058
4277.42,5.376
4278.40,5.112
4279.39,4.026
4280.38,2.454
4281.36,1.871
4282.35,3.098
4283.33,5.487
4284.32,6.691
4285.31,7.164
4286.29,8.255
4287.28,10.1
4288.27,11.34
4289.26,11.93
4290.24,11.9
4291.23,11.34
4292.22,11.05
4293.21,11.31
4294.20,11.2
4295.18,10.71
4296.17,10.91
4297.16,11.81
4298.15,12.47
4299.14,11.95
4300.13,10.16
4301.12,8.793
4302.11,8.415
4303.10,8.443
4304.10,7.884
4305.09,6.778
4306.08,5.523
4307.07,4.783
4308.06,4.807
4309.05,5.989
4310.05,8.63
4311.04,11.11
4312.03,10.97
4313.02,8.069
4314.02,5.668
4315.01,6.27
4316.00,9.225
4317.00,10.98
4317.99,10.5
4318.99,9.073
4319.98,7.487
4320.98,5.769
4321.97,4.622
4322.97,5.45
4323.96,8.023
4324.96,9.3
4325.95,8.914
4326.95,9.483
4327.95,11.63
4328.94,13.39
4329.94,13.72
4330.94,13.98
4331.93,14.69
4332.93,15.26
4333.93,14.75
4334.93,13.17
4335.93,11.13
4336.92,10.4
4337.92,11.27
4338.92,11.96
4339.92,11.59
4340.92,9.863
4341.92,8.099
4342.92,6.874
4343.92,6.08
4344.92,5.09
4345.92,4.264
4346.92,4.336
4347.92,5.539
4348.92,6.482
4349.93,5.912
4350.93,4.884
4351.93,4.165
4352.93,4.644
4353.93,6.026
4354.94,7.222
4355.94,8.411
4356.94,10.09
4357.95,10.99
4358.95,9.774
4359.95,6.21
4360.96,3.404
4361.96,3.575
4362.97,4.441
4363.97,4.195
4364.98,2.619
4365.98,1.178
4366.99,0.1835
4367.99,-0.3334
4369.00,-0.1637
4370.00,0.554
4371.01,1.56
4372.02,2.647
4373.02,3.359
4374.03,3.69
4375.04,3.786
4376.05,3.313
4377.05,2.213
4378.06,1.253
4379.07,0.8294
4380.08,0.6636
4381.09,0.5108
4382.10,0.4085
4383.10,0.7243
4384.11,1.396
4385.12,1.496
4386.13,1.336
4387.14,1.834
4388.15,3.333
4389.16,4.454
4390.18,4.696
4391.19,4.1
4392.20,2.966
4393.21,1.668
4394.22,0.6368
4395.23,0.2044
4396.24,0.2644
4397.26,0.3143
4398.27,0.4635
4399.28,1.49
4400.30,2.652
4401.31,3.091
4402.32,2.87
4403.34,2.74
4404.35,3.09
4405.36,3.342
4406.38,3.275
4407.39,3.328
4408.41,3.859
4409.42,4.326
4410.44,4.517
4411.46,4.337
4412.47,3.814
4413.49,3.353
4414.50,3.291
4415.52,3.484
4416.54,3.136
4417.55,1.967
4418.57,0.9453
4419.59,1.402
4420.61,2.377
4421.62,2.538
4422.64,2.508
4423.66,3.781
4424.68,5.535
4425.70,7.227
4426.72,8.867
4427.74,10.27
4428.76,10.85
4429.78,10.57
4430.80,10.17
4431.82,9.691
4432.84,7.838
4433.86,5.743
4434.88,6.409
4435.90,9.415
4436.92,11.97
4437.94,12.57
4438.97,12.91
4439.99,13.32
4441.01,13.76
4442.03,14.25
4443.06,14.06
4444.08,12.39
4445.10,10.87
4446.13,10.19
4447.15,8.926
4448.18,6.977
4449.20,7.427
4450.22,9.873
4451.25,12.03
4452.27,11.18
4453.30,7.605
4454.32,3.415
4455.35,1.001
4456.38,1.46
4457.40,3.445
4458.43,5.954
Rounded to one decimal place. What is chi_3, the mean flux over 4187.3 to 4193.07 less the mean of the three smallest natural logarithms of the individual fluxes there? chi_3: 3.2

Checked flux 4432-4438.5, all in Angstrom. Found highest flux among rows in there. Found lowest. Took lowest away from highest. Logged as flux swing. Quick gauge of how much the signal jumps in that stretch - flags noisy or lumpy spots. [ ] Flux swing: 6.8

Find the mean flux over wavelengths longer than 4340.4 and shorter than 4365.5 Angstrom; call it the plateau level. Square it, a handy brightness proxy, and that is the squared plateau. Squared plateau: 38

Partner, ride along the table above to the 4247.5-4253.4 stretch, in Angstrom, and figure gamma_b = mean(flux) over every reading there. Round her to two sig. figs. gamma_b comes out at 9.2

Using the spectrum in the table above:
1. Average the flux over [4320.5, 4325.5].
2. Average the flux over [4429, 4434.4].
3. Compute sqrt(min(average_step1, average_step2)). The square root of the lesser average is 2.6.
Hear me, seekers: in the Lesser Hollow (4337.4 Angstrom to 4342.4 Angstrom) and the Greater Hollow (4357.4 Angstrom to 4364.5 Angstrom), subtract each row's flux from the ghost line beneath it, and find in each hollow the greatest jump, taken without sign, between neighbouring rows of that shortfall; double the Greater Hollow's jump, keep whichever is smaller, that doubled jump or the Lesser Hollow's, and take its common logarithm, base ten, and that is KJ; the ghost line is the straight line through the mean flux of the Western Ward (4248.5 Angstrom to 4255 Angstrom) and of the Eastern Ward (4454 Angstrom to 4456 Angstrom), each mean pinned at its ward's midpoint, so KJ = 0.24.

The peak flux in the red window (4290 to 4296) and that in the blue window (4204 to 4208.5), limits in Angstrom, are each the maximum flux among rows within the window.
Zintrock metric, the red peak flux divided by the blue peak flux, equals 1.8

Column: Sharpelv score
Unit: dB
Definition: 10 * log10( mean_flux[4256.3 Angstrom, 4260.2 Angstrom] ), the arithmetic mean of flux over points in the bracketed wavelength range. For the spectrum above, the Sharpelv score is 11.7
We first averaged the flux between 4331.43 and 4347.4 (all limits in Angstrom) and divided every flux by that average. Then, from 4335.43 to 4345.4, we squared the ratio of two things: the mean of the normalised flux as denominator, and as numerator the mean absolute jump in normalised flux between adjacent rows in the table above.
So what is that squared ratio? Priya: 0.012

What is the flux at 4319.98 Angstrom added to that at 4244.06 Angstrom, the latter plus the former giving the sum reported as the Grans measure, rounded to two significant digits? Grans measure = 15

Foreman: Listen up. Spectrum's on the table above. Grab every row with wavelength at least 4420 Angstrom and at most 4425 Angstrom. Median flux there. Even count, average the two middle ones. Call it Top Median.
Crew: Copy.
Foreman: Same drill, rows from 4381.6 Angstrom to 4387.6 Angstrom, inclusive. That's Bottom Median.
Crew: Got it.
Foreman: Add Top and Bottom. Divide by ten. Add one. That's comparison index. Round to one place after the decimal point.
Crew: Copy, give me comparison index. 1.4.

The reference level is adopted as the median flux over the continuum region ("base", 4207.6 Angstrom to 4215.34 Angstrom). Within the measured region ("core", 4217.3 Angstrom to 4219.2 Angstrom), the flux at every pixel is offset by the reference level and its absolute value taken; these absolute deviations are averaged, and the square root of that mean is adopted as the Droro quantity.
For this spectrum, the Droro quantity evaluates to 2.6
